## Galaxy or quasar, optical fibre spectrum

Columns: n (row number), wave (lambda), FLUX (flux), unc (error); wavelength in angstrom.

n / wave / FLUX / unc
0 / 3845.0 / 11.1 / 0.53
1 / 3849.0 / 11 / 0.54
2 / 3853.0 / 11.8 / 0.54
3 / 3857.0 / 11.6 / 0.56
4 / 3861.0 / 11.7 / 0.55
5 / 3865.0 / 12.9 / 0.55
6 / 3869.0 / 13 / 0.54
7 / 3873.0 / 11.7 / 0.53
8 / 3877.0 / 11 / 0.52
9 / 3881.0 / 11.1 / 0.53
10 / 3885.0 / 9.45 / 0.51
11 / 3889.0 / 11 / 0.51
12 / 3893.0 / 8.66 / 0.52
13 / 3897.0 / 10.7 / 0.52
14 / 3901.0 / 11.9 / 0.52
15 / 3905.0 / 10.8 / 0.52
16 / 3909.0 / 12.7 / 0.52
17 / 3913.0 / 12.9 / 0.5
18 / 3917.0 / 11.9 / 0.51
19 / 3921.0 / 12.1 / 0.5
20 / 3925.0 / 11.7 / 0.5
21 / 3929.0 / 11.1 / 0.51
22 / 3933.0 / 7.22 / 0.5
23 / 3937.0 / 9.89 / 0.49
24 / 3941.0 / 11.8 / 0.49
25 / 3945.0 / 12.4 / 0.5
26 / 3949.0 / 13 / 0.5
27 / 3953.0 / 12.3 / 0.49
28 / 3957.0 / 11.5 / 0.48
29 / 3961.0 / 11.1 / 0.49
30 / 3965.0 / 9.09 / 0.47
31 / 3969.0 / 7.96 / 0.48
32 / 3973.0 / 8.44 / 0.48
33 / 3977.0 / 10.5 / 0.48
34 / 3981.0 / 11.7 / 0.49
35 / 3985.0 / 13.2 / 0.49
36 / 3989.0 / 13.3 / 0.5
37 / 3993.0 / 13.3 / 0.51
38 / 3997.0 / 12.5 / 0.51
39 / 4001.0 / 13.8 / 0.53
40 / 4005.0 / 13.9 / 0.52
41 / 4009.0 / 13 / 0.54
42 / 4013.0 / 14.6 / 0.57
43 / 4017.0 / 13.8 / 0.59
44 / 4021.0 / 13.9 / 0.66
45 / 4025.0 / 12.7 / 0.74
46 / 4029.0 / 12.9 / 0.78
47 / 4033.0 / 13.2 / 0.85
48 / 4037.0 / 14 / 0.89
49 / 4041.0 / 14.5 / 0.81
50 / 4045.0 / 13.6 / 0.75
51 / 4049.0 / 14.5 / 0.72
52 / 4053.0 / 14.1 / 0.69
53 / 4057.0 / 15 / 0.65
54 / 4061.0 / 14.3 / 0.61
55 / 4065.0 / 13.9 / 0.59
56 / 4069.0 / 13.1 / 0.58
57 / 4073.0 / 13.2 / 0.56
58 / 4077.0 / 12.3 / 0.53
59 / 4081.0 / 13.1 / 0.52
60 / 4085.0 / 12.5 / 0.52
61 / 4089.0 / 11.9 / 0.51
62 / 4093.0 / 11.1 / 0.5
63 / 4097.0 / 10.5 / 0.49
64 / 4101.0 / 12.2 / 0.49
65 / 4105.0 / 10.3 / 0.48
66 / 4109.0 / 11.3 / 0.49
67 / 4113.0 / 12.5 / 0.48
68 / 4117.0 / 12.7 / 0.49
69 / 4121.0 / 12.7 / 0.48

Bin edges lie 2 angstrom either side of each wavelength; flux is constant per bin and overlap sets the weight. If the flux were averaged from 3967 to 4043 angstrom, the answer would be 12.7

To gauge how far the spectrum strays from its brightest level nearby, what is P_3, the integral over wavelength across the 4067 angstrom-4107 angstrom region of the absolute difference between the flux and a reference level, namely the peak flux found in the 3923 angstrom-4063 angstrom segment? 119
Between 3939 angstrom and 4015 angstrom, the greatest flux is 14.6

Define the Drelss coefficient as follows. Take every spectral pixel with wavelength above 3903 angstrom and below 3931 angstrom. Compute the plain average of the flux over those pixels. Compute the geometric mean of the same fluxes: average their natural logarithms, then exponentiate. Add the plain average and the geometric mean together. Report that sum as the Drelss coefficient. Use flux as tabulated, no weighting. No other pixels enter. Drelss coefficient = 23.7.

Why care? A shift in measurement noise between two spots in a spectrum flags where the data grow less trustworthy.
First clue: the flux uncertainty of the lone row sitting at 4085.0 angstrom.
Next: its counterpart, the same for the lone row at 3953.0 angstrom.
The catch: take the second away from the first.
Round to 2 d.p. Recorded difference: 0.03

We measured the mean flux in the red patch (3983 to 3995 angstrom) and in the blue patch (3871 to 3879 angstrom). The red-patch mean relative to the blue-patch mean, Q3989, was 1.17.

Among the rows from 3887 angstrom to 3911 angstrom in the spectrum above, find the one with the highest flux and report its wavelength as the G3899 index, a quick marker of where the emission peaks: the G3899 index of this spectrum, 3909.0 angstrom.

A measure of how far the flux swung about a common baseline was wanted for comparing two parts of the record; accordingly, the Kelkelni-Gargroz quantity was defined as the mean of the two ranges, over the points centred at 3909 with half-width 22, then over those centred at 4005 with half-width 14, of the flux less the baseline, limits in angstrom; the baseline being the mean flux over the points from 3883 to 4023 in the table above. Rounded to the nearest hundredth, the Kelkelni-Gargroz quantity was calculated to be 3.17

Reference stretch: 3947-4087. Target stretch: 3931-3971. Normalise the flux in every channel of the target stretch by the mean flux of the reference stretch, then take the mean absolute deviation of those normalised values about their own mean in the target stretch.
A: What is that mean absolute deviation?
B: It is 0.13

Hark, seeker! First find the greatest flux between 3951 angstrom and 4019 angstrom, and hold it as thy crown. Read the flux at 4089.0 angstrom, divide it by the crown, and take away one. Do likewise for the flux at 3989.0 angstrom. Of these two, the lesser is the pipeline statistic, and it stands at -0.18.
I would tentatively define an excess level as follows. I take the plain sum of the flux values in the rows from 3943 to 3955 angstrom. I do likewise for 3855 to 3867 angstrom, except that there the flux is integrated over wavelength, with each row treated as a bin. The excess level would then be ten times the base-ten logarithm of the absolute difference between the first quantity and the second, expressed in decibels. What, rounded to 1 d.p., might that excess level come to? 20.3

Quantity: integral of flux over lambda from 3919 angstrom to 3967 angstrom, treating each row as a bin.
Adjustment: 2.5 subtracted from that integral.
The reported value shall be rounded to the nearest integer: 530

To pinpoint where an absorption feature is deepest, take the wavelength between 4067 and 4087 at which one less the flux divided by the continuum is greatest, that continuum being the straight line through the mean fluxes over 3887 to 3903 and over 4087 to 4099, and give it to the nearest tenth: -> 4077.0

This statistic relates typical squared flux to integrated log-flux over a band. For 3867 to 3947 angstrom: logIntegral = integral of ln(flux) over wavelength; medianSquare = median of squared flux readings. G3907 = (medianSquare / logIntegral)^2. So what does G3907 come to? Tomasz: 0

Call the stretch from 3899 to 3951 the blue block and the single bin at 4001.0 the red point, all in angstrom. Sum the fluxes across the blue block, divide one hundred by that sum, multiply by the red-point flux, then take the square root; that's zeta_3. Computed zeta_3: 3.0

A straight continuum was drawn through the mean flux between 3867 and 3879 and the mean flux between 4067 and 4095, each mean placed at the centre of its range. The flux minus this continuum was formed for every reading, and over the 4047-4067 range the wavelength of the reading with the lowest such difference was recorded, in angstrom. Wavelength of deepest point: 4065.0 angstrom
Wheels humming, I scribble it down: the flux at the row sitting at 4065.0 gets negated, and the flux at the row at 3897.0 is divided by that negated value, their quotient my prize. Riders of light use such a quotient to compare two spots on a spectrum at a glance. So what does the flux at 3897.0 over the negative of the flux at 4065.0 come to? -0.77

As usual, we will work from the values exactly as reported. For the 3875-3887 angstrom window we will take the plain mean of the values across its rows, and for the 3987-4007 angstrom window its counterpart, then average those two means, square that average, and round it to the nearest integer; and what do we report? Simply 143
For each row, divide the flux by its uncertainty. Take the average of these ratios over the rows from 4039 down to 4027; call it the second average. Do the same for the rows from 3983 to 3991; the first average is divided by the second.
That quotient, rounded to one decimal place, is 1.7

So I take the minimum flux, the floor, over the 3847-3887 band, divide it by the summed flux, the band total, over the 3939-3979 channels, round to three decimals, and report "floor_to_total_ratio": 0.087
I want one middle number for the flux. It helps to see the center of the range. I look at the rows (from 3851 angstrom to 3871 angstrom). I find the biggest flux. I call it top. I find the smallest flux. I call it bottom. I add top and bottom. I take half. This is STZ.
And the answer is 12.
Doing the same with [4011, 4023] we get 14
